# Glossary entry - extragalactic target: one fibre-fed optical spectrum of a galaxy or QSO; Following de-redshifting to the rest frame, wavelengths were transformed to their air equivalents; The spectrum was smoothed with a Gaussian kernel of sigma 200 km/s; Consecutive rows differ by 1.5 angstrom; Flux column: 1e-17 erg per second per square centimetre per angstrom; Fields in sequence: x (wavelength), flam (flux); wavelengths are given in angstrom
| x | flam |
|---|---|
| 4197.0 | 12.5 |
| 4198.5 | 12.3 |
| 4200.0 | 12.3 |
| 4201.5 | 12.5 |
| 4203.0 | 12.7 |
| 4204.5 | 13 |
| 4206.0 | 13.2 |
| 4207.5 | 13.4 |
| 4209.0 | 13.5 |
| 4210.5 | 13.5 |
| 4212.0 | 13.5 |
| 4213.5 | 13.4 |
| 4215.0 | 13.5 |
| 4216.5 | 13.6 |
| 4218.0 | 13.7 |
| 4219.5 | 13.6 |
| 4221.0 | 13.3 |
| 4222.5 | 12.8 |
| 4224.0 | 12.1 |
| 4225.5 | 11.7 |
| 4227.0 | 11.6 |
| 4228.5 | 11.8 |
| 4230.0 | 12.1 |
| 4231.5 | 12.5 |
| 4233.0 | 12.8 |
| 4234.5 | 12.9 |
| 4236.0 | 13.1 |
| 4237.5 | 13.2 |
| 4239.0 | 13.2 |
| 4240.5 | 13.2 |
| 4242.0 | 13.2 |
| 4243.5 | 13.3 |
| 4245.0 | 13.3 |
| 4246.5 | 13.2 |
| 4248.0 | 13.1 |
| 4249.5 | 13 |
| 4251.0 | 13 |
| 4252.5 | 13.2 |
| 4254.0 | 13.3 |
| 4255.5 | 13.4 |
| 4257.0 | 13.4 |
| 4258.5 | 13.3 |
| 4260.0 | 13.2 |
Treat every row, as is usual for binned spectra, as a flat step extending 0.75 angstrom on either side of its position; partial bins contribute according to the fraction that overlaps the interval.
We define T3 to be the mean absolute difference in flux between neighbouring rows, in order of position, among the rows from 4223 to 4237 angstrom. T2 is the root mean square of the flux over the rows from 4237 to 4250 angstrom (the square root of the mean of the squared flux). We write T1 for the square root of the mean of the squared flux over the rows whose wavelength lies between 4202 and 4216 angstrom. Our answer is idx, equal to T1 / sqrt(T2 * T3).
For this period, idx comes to 7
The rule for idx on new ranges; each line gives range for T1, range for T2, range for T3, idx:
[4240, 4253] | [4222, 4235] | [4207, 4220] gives 14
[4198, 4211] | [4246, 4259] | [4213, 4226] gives 7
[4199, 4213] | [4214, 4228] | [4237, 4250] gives 16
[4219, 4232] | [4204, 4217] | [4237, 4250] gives 15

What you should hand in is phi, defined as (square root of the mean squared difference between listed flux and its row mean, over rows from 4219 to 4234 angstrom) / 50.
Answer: 0.013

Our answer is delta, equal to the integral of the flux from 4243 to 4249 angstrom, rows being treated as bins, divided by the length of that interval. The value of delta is 13.2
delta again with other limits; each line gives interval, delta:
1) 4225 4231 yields 11.8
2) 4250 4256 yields 13.2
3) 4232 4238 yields 13.0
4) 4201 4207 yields 12.9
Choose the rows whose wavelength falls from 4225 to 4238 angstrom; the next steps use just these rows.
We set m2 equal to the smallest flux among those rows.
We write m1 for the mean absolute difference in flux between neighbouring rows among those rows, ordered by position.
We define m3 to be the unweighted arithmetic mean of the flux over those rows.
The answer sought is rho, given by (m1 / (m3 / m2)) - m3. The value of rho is -12.2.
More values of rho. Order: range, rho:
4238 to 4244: -13.2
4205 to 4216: -13.3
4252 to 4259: -13.2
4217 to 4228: -12.4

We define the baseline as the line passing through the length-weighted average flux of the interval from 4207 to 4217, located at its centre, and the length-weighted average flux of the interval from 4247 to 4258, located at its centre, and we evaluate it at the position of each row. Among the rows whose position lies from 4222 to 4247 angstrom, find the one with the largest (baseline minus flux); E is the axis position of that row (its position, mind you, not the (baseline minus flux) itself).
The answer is 4227.0 angstrom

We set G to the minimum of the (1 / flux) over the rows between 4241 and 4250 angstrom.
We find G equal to 0.0752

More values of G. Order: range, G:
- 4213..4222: 0.0730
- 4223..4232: 0.0800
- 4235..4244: 0.0752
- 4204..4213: 0.0741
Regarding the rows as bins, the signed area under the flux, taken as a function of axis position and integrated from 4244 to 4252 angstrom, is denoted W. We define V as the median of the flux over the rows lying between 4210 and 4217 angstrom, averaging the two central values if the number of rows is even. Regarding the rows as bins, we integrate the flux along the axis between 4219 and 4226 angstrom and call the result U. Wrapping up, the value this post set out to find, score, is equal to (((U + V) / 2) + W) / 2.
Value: 78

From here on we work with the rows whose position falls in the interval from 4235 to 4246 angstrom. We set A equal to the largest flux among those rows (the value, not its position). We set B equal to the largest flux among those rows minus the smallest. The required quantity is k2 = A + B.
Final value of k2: 13.5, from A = 13.3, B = 0.20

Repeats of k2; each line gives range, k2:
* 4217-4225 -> 15.3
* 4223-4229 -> 12.6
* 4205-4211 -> 13.8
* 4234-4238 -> 13.5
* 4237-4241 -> 13.2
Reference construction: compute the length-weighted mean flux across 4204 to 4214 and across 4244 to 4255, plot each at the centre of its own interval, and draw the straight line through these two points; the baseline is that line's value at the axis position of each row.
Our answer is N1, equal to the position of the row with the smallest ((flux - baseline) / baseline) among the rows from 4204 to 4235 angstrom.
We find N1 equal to 4227.0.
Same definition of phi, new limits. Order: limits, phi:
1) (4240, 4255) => 0.002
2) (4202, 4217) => 0.005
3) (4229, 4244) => 0.007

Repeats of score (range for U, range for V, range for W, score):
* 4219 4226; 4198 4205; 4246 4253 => 71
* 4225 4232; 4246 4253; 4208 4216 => 78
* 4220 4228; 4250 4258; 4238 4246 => 81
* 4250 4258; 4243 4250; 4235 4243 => 83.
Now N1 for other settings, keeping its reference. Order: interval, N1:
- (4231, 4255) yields 4231.5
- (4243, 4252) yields 4249.5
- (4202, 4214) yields 4203.0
